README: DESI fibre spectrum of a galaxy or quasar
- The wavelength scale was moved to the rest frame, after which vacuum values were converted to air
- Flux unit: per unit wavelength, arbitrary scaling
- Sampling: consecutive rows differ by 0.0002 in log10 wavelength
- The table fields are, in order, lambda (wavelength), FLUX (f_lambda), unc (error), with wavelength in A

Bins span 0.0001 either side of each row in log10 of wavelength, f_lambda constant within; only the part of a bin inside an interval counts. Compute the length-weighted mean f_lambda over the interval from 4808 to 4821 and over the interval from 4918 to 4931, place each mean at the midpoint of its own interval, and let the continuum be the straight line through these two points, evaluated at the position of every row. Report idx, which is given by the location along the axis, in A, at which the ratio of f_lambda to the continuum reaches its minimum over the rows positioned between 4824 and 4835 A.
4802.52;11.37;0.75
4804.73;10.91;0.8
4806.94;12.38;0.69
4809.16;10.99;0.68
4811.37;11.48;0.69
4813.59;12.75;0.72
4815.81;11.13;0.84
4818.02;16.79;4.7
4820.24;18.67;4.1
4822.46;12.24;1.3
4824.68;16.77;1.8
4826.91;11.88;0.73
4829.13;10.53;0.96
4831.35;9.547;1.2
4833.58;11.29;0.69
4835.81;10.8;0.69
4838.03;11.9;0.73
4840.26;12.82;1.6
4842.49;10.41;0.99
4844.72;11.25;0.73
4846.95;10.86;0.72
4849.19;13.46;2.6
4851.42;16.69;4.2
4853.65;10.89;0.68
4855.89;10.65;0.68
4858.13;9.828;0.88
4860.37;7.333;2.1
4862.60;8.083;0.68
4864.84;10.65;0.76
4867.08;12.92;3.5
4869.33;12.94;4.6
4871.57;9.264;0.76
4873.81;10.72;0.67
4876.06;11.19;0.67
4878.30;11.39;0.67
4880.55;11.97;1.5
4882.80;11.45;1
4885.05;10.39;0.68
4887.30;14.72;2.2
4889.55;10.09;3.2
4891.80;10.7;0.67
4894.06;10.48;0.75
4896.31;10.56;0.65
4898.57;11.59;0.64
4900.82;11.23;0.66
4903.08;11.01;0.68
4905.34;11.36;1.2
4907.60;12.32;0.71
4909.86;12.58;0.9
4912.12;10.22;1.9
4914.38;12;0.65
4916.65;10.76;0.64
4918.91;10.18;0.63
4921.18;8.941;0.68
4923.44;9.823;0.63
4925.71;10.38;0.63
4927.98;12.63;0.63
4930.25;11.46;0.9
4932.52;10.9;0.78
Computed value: 4831.35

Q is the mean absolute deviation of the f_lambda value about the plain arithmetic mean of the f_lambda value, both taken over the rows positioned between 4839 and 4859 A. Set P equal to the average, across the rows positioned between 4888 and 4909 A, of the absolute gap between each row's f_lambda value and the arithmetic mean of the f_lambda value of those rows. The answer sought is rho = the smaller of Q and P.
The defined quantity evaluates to 0.52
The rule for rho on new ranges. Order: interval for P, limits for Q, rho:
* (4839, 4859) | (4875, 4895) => 0.90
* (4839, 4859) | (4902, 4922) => 0.91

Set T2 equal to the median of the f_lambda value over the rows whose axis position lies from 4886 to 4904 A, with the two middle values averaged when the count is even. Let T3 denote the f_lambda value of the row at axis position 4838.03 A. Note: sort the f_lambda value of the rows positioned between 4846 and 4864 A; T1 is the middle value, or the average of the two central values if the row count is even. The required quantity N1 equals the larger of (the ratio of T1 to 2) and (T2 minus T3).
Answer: 5.38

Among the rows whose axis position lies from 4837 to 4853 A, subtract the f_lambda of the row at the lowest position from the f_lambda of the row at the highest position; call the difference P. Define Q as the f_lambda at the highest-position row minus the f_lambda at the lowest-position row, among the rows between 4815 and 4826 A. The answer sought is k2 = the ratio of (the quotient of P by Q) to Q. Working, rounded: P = 5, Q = 5.6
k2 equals 0.2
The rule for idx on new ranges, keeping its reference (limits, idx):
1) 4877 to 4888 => 4885.05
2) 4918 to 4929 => 4921.18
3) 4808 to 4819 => 4809.16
